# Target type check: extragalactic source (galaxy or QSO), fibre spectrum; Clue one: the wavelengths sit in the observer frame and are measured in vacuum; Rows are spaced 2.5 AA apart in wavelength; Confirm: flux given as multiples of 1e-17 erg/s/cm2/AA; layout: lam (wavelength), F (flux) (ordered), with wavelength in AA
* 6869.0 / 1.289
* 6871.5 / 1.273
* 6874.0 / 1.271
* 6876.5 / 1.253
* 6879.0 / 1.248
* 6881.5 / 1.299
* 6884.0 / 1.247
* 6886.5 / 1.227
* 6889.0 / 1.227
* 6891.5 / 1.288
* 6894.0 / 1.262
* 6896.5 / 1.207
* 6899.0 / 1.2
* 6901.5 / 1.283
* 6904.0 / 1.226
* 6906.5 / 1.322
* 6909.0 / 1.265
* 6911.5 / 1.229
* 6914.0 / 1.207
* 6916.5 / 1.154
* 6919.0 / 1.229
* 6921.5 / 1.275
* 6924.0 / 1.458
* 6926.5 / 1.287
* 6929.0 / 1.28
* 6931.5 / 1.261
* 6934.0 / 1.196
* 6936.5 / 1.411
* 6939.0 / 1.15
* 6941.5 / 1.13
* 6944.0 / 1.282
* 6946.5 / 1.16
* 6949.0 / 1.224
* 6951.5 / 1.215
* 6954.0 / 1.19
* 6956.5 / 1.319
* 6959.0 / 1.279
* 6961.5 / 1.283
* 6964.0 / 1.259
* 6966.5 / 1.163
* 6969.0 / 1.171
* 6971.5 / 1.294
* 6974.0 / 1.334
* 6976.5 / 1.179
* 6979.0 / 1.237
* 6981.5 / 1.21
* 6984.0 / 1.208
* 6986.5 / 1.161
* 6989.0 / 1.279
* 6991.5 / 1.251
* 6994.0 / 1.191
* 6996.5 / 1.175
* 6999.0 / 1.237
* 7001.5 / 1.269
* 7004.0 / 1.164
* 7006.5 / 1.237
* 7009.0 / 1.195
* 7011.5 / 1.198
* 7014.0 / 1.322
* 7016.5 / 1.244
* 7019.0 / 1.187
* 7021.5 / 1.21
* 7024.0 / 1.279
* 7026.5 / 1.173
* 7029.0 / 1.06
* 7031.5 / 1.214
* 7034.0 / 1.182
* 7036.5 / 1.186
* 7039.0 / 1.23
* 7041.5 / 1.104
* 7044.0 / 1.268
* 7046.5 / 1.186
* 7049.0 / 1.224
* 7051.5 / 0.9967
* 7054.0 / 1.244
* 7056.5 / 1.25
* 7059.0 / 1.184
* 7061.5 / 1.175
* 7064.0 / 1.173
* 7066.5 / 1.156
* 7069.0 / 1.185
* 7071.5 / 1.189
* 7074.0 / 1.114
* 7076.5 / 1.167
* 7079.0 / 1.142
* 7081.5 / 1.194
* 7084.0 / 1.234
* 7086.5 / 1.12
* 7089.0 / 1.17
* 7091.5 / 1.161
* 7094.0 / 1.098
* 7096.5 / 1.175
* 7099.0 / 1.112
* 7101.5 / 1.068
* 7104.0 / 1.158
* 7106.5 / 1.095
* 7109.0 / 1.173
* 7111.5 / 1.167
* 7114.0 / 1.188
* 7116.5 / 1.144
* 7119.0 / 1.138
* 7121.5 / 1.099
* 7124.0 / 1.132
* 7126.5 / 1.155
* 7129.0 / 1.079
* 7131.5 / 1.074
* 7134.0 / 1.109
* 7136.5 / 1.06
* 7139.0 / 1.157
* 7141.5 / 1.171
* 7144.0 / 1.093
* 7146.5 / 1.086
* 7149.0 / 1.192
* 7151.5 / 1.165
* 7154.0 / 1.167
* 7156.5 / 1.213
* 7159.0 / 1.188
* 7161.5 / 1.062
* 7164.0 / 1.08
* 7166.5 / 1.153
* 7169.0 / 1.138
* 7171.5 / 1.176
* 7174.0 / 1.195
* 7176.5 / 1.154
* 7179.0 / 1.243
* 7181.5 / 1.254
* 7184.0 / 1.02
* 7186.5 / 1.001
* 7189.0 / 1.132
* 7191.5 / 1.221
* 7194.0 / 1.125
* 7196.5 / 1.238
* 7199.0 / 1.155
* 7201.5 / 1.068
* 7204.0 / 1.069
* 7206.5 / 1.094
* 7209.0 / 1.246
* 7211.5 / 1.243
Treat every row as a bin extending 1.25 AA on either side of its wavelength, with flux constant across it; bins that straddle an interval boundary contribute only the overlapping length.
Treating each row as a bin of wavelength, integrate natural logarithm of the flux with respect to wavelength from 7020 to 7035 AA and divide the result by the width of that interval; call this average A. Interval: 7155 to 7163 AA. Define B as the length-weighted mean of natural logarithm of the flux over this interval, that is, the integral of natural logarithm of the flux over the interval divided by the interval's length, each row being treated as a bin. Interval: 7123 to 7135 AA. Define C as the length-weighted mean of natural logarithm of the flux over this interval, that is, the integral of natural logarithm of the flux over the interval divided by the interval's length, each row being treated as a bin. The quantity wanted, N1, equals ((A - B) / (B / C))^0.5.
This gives 0.15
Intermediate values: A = 0.17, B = 0.14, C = 0.10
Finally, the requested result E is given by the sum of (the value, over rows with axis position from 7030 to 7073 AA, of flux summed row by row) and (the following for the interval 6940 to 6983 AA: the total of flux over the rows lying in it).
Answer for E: 41.1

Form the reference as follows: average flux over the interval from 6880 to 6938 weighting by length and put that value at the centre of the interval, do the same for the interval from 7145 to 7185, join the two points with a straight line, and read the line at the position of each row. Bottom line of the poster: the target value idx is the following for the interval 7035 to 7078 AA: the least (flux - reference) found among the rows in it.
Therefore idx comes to -0.206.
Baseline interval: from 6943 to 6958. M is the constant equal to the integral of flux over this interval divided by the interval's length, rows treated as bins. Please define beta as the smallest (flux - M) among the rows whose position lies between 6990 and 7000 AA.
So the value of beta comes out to -0.06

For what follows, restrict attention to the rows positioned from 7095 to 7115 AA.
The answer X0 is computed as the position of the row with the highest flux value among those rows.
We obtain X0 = 7114.0 AA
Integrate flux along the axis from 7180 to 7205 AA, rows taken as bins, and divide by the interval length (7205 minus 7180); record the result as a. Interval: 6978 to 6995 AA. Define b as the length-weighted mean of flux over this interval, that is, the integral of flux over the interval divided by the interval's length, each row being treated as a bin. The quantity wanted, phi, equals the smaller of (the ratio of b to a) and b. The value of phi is 1.08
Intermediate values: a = 1.13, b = 1.22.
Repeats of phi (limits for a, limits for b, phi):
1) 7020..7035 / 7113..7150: 0.95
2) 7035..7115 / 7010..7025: 1.06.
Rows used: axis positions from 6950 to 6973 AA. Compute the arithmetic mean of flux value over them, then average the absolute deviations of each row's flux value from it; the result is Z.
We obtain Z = 0.050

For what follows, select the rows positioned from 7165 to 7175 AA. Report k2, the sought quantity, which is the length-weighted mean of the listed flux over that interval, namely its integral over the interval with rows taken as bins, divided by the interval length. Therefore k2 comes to 1.16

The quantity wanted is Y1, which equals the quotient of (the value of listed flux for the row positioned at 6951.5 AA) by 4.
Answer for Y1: 0.304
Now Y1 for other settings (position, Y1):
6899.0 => 0.300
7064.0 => 0.293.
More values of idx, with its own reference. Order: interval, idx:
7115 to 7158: -0.108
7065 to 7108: -0.114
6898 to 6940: -0.105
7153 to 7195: -0.146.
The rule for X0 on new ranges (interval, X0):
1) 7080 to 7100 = 7084.0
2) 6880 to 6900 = 6881.5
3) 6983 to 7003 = 6989.0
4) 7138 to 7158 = 7156.5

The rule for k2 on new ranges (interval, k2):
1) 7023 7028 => 1.22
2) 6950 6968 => 1.24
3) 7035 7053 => 1.17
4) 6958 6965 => 1.27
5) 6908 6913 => 1.24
